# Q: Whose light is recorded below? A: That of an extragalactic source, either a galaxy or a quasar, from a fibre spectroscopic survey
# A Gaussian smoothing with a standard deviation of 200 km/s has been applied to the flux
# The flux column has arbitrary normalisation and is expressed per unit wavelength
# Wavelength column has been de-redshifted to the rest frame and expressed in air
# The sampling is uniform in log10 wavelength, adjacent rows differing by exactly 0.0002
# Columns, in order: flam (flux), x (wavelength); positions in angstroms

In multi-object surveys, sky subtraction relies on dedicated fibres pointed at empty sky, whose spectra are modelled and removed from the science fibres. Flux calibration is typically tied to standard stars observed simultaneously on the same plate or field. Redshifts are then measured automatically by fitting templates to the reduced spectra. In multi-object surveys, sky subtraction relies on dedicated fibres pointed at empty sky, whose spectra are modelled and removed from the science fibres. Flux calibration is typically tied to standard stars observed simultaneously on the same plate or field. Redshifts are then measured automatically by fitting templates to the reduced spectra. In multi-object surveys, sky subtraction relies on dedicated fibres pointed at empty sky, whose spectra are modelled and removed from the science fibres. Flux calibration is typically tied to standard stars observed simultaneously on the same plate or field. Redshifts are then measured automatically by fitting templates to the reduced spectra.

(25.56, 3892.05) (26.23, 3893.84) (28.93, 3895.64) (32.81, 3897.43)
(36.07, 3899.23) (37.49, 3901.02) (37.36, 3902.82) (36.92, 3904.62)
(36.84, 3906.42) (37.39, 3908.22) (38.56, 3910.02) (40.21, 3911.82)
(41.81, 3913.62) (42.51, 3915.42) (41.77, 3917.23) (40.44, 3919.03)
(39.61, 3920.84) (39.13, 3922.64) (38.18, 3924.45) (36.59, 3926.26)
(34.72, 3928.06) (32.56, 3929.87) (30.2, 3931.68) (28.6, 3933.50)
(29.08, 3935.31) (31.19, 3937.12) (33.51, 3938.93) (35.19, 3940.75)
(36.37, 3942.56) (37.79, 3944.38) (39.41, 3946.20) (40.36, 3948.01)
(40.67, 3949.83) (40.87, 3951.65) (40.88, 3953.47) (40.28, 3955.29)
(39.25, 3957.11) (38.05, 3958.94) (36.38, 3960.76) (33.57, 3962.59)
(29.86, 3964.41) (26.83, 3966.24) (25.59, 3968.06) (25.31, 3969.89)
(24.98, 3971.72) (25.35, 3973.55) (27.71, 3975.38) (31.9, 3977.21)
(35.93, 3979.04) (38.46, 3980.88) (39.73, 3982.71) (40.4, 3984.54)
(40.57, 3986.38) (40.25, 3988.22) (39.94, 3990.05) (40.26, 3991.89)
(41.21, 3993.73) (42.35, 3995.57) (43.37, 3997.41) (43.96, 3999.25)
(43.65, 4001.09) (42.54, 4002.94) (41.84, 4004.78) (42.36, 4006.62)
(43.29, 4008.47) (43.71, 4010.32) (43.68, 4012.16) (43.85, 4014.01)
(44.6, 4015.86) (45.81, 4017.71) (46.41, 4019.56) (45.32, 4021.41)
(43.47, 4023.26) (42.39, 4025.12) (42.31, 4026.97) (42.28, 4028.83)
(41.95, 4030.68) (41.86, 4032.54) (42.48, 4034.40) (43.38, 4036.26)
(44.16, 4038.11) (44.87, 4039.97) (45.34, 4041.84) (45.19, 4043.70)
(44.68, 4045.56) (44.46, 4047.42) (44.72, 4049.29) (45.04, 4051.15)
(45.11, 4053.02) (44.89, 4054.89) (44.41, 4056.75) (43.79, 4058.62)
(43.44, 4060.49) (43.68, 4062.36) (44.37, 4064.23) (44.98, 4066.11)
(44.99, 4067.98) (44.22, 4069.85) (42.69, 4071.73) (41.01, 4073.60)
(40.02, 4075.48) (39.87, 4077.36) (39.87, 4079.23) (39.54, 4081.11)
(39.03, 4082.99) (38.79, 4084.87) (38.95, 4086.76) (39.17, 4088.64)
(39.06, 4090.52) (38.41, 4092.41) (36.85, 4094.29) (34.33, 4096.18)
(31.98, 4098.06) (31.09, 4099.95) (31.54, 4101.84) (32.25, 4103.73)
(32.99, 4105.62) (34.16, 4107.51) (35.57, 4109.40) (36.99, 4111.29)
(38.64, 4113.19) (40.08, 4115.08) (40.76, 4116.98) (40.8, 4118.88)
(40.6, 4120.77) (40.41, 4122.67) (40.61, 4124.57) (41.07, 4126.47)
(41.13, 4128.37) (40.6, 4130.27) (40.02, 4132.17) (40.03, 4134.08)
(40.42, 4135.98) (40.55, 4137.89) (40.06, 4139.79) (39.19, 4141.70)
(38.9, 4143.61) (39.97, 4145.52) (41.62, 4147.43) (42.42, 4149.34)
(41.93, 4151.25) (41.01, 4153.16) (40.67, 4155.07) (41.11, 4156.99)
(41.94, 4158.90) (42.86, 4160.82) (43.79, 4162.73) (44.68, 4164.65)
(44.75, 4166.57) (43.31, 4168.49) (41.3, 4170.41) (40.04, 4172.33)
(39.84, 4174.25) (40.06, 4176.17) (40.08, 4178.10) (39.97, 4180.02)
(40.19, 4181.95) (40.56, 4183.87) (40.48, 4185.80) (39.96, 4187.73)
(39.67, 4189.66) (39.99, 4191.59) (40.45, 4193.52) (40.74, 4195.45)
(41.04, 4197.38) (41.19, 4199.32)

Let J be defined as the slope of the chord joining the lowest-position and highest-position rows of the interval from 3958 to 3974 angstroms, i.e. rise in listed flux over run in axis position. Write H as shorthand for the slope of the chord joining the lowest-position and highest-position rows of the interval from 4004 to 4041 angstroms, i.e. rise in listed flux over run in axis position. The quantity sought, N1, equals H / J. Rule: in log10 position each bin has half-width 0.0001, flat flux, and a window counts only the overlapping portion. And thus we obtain -0.1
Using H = 0.09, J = -0.9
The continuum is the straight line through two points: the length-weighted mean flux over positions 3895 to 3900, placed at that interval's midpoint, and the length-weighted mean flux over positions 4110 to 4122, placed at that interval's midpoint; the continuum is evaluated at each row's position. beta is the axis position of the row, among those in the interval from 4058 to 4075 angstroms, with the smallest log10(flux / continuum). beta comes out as 4073.60 angstroms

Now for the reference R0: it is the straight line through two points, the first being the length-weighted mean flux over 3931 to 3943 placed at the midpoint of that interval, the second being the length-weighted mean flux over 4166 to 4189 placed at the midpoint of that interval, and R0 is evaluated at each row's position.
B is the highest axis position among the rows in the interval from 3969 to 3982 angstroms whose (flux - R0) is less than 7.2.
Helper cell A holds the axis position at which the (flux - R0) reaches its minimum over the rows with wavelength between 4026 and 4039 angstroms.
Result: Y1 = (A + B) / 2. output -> 4006.7 angstroms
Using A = 4032.54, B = 3980.88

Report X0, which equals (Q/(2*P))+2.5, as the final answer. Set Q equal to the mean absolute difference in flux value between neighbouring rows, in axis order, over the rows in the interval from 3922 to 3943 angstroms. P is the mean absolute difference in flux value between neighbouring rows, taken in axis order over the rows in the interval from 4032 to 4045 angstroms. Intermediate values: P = 0.6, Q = 1.66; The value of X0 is 3.9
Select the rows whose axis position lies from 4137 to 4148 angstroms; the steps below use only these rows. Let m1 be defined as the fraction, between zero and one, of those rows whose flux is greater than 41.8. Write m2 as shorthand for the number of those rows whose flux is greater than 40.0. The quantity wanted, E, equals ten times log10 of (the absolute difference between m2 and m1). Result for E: 4.8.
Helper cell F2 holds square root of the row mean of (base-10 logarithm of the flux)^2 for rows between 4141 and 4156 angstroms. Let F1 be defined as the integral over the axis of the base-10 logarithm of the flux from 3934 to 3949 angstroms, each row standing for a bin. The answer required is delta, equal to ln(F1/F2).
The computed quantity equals 2.67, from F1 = 23.2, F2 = 1.61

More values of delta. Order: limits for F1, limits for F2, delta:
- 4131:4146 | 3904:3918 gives 2.71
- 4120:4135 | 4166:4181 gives 2.70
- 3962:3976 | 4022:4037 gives 2.51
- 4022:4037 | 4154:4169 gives 2.71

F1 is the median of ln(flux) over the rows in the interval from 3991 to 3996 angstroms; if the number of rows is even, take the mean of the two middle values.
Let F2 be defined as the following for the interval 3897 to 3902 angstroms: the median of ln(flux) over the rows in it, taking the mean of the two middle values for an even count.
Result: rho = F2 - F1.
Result -0.13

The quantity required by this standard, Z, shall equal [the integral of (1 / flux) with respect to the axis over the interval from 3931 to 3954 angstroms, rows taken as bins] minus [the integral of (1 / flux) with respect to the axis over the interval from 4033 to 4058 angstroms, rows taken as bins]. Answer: 0.09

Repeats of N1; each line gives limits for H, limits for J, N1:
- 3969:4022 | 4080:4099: -0.9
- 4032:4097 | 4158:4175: 0.9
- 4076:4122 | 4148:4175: -0.2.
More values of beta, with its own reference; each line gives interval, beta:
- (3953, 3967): 3966.24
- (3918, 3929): 3928.06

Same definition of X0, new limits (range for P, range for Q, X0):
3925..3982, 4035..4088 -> 2.6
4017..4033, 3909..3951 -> 3.6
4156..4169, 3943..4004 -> 3.3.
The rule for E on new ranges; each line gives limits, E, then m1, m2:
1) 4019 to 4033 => 8.5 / 1.0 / 8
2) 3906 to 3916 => 4.3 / 0.3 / 3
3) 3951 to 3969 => 4.8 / 0.0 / 3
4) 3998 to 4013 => 8.5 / 1.0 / 8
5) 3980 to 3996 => 7.7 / 0.1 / 6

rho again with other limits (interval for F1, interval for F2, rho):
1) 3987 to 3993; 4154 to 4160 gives 0.02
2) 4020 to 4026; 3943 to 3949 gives -0.10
